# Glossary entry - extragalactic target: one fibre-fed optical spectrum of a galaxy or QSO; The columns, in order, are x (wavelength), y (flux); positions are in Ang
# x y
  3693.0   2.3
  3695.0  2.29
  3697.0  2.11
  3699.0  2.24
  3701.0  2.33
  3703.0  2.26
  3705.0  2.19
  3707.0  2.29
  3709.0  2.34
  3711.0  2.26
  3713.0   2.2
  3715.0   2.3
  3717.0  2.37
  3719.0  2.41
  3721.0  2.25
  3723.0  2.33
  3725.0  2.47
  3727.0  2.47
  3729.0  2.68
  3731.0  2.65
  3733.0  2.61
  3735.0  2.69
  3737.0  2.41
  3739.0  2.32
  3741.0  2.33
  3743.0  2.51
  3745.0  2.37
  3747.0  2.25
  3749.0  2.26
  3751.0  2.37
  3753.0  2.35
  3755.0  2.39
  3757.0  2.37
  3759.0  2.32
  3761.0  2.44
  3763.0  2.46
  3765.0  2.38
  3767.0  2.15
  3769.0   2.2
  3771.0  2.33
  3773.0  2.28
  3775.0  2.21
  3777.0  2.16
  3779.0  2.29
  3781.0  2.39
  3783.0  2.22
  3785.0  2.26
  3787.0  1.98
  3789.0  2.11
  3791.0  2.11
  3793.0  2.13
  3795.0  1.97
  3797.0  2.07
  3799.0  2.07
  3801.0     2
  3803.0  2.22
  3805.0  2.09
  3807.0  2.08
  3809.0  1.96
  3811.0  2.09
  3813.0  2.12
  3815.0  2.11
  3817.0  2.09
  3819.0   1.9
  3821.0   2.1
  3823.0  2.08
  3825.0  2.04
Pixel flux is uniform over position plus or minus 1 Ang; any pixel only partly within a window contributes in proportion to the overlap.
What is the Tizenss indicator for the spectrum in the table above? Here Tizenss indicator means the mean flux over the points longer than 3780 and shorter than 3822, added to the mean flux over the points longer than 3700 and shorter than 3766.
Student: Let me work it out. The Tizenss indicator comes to 4.48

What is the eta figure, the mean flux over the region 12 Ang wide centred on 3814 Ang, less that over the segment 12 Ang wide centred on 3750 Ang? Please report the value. -0.3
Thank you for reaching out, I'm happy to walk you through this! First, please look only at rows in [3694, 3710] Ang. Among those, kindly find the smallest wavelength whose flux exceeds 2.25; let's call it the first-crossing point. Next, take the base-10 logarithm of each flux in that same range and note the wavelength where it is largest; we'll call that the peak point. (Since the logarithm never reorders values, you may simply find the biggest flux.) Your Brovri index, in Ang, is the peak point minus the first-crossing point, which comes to 14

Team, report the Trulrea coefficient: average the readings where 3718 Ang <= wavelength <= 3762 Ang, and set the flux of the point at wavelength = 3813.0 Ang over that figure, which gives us 0.88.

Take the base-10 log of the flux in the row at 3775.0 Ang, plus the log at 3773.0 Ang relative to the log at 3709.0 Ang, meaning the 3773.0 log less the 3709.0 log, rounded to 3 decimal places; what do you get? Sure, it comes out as 0.333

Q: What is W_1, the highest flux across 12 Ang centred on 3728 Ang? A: 2.68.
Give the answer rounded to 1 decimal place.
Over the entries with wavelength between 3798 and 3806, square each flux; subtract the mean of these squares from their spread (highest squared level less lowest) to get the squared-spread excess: -3.5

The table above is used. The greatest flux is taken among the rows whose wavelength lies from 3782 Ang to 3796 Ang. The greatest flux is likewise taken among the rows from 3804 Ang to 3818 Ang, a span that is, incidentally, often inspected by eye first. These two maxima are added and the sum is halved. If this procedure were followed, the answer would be 2.19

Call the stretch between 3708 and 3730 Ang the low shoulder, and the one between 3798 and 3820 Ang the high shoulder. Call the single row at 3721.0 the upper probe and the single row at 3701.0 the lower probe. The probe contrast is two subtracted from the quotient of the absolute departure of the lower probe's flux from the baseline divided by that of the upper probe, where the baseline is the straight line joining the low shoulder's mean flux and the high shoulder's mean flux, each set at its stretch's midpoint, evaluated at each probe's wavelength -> -1.11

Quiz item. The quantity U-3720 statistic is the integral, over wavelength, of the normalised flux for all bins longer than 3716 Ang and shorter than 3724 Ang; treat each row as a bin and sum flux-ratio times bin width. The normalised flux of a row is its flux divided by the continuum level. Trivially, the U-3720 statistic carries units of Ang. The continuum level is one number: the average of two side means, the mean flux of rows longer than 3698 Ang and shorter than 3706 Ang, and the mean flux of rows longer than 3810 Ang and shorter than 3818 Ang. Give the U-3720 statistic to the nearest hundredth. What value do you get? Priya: 8.59 Ang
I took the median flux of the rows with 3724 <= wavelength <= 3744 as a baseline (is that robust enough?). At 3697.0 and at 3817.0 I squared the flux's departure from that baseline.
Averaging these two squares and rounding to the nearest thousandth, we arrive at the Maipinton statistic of 0.152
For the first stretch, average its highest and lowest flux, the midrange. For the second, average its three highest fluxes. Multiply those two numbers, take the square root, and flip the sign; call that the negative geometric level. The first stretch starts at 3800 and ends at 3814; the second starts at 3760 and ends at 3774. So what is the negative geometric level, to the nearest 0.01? -2.25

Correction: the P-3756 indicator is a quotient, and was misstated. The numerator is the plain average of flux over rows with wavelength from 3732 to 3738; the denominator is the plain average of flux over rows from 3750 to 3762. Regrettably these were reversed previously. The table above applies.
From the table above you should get 1.08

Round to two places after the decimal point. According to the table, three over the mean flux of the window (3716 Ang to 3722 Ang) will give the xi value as 1.28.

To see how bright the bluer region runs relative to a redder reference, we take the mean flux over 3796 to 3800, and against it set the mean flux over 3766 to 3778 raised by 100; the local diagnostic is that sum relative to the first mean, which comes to 49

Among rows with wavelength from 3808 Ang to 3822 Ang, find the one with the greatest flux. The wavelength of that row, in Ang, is 3813.0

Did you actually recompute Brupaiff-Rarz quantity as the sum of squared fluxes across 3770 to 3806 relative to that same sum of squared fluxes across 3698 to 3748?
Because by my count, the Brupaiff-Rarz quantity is 0.59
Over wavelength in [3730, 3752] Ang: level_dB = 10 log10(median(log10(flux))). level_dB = -4.3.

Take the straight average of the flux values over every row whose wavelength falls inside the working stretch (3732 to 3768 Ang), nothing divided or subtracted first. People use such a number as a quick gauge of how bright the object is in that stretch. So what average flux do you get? 2.39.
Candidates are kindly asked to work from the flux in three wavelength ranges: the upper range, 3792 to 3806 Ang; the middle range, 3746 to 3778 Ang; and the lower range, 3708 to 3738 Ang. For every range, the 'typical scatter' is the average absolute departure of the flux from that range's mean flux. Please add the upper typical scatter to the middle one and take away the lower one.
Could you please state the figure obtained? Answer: 0.01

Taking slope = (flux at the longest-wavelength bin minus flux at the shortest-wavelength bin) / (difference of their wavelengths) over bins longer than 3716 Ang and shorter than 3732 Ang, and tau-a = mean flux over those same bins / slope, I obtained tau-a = 123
